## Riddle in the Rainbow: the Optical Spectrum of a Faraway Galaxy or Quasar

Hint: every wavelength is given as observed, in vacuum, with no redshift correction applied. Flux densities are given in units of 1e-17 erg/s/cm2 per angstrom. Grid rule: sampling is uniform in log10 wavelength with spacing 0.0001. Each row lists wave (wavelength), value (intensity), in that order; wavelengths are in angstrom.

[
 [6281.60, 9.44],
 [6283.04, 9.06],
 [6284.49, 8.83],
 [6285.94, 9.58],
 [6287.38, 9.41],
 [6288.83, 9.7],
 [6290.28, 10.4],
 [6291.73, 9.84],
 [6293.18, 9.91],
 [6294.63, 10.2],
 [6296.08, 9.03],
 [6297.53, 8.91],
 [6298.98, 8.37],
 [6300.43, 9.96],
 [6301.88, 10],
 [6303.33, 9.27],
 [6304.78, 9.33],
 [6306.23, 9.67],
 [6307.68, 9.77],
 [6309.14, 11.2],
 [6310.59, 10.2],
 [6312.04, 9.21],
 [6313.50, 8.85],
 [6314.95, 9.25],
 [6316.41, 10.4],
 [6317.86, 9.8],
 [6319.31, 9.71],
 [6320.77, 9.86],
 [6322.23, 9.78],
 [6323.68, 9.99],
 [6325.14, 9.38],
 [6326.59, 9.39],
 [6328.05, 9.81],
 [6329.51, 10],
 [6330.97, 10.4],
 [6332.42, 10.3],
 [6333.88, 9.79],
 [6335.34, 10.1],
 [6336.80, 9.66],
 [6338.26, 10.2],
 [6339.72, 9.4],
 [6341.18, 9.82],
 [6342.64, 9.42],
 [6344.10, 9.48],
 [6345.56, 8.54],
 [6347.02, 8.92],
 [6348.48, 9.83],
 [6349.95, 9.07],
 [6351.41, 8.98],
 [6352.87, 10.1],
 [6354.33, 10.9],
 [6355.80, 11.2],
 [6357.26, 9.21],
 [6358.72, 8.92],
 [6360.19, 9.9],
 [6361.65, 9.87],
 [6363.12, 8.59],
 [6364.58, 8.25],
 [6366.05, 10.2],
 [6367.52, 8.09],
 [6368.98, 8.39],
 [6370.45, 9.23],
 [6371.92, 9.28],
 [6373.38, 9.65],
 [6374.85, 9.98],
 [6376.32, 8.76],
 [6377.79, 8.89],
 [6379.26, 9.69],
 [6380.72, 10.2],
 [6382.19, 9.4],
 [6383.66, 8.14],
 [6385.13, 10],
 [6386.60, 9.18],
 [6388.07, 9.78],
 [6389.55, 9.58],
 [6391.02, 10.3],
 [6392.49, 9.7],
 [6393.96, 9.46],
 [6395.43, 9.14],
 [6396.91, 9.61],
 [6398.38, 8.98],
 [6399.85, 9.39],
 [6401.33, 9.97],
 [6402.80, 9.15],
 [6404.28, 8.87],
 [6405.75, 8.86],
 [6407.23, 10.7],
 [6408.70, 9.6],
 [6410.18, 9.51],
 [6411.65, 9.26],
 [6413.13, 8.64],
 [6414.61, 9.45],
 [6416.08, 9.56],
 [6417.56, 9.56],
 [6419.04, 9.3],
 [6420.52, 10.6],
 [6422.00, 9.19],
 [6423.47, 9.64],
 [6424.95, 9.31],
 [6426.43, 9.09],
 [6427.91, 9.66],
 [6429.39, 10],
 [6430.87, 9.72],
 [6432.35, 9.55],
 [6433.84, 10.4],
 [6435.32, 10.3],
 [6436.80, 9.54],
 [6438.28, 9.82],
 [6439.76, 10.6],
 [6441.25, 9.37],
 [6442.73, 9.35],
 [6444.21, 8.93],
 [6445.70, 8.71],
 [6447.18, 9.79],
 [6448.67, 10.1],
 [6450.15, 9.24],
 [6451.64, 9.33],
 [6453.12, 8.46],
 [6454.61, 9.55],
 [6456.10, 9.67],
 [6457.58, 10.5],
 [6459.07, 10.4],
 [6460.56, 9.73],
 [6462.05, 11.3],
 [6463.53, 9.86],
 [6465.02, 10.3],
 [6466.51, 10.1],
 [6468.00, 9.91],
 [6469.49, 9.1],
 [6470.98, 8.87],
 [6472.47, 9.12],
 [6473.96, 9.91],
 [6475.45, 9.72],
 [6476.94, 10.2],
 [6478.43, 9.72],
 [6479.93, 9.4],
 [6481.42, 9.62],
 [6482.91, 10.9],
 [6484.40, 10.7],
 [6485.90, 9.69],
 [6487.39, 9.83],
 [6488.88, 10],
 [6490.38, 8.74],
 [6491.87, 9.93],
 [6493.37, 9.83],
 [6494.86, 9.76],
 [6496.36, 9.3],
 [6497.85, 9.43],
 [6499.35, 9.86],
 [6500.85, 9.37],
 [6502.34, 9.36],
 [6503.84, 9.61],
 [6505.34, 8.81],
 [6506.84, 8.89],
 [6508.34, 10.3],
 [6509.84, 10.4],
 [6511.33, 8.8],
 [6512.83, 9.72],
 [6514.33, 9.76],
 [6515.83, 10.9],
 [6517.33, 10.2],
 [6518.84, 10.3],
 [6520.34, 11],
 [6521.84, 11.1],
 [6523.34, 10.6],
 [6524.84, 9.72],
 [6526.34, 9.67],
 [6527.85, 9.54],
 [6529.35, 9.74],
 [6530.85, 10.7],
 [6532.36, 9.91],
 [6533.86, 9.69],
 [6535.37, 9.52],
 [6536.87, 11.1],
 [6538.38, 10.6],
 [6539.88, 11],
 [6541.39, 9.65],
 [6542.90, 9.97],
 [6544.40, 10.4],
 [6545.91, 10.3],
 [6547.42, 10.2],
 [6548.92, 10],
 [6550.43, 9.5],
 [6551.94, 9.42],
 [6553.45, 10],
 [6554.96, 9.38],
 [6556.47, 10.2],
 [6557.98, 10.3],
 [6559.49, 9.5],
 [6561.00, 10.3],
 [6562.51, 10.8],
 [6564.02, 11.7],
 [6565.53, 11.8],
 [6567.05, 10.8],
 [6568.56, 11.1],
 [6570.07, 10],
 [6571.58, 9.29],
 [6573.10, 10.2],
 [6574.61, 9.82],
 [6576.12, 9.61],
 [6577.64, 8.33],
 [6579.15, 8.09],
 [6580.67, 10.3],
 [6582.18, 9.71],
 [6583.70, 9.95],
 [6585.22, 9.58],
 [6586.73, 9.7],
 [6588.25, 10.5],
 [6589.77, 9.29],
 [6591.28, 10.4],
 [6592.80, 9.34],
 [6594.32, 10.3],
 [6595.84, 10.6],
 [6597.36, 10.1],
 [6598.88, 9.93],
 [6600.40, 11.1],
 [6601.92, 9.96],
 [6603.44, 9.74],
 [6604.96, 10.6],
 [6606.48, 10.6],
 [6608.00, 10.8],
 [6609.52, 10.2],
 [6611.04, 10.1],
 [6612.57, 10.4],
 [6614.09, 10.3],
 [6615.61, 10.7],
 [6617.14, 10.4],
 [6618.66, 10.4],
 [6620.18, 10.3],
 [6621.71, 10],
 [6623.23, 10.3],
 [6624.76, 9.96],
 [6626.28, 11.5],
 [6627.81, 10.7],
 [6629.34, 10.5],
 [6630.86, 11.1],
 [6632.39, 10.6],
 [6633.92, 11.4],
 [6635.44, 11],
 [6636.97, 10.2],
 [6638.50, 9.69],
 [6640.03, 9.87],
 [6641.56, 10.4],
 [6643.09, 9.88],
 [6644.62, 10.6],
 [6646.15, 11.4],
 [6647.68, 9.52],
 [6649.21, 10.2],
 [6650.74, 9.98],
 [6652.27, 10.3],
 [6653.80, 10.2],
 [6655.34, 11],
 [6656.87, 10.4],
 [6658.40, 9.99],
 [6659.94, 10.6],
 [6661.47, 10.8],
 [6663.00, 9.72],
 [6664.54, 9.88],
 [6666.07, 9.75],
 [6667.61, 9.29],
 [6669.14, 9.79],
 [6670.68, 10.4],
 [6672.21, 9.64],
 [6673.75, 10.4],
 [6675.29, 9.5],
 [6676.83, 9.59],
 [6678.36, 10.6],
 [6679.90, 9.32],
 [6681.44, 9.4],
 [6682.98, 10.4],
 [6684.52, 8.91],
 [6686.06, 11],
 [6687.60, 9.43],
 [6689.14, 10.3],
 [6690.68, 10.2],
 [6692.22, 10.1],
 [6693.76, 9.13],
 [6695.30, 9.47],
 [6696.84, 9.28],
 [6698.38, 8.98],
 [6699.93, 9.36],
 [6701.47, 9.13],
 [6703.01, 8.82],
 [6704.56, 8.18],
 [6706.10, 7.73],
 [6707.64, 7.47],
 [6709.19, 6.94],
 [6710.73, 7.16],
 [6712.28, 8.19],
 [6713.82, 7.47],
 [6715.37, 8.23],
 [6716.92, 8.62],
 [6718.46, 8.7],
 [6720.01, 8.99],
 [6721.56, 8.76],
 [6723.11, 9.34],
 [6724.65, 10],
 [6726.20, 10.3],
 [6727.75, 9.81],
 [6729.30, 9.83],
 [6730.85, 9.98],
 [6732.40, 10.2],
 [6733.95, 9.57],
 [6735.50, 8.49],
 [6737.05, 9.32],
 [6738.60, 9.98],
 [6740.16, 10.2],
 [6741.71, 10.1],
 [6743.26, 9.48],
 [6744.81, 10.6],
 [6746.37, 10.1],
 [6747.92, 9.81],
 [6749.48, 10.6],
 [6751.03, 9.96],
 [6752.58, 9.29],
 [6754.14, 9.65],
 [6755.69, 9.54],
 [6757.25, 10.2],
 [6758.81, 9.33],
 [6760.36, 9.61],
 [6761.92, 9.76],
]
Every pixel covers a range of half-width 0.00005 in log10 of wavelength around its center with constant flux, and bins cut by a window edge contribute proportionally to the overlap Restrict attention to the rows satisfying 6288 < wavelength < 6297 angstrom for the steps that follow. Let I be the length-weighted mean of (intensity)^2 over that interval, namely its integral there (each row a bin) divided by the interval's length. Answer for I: 97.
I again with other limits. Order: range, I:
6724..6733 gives 100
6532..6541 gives 106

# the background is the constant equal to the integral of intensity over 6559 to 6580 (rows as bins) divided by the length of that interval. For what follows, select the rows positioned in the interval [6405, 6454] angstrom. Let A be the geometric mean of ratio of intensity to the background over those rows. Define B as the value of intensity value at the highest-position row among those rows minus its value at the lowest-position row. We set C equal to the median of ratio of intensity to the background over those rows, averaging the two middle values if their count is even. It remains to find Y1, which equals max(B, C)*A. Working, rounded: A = 0.94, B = -0.40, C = 0.94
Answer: 0.89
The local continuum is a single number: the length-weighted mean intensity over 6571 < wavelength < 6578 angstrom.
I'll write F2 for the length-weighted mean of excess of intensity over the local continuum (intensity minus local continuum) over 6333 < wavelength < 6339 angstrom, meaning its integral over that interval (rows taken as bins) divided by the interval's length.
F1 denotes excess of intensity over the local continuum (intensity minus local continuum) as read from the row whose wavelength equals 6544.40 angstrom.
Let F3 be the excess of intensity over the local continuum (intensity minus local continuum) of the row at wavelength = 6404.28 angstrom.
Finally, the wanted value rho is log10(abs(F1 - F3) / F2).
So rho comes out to 0.55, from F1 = 0.9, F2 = 0.43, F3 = -0.64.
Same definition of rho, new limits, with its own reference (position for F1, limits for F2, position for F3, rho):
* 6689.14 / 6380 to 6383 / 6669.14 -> 0.32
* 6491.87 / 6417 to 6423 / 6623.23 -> 0.38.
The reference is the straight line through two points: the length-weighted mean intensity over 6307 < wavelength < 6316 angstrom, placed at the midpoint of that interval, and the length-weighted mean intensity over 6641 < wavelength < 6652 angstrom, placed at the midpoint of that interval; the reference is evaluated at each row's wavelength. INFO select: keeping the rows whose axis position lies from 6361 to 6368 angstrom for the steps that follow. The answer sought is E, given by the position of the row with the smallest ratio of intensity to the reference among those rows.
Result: 6367.52 angstrom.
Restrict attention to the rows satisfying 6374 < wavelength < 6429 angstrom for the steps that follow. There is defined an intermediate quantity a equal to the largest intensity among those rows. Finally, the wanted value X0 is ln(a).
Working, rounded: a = 10.7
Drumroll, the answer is 2.37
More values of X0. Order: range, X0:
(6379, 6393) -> 2.33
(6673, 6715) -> 2.40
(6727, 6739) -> 2.32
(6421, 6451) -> 2.36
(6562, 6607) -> 2.47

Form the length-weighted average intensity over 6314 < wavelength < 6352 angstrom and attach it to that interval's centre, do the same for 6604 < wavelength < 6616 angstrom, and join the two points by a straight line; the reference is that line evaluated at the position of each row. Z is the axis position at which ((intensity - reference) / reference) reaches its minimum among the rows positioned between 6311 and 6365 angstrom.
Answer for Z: 6364.58 angstrom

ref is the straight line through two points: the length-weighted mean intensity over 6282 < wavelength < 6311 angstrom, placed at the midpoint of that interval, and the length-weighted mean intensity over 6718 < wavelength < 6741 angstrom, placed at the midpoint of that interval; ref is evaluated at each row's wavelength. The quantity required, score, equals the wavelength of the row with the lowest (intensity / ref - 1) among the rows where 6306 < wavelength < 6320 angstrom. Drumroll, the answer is 6313.50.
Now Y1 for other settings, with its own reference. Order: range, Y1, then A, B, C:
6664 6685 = 0.93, 0.97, -0.97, 0.96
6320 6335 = 0.95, 0.98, -0.07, 0.97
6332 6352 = 0.89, 0.94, -1.32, 0.95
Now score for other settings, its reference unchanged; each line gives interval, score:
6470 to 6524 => 6490.38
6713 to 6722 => 6713.82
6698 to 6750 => 6709.19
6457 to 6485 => 6470.98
